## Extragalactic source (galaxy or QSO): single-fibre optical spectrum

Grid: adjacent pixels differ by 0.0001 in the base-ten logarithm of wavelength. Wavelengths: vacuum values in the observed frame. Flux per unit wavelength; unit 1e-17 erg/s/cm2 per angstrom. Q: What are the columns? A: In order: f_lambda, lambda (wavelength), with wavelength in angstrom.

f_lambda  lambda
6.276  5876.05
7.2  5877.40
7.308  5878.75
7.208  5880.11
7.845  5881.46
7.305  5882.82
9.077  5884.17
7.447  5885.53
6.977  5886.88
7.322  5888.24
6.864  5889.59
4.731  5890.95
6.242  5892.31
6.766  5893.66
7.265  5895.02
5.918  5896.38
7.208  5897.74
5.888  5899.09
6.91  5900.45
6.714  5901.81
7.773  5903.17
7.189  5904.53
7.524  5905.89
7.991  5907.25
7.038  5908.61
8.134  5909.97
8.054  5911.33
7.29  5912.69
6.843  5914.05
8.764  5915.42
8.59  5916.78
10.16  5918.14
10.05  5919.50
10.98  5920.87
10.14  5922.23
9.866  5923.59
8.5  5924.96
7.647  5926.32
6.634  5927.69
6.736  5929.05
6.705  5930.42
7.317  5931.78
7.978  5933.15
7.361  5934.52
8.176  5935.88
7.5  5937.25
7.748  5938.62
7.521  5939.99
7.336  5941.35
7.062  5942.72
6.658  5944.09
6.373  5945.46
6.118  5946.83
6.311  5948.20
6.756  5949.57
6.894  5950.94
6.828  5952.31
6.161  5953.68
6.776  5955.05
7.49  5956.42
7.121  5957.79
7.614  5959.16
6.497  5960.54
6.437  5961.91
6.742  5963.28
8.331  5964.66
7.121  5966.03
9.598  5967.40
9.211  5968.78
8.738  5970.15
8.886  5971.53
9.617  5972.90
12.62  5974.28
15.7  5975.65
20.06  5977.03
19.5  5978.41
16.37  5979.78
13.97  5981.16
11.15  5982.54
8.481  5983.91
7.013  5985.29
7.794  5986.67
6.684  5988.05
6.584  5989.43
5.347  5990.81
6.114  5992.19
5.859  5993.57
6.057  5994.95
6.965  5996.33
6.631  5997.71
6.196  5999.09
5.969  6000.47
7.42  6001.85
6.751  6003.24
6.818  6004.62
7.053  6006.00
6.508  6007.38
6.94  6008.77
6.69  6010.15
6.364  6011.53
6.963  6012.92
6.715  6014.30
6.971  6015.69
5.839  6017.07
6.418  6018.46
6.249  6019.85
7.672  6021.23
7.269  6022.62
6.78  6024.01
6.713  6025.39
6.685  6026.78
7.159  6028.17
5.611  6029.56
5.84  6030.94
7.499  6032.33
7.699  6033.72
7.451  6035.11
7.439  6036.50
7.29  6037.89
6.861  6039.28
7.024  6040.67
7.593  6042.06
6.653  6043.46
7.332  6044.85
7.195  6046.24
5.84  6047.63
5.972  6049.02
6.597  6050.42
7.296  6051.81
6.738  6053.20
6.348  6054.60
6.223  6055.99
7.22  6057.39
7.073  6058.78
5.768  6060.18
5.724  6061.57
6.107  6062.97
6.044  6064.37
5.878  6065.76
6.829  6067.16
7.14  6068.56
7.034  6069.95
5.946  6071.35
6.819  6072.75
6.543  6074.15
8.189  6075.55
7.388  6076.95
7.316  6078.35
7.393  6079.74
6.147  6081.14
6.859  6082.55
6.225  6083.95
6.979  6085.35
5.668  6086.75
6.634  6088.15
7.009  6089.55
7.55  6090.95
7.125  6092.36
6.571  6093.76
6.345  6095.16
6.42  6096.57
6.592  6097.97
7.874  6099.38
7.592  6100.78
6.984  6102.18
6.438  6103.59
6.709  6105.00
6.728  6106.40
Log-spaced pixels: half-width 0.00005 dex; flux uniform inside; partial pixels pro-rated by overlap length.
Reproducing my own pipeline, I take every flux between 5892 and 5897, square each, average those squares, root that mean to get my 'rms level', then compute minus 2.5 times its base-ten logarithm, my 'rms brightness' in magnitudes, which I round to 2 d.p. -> -2.04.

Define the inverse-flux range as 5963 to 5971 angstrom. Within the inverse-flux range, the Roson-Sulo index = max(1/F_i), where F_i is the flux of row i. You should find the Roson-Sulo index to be 0.148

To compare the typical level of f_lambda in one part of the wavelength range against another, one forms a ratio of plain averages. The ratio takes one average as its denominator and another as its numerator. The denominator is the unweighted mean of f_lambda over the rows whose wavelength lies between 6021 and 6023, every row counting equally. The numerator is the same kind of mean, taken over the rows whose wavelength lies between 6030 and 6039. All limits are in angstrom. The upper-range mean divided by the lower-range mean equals 0.96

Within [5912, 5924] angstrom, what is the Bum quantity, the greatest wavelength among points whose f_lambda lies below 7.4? 5914.05 angstrom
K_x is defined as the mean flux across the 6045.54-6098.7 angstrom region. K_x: 6.65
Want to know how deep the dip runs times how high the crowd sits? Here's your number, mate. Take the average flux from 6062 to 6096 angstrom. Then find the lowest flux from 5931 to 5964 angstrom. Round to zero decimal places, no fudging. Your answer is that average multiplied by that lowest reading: 41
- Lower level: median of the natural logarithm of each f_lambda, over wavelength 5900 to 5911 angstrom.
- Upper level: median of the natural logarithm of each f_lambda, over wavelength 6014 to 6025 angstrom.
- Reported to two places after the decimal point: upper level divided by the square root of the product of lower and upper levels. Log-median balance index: 0.98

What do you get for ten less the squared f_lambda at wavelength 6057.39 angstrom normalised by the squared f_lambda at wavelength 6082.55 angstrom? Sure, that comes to 8.89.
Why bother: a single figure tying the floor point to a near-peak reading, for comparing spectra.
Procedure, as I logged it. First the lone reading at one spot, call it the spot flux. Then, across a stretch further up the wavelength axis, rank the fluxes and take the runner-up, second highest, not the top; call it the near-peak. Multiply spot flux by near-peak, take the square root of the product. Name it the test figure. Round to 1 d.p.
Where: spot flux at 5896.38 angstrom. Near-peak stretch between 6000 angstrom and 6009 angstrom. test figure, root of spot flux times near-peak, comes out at 6.5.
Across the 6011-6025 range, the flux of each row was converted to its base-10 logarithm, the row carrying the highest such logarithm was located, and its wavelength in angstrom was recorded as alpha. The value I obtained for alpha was 6021.23 angstrom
